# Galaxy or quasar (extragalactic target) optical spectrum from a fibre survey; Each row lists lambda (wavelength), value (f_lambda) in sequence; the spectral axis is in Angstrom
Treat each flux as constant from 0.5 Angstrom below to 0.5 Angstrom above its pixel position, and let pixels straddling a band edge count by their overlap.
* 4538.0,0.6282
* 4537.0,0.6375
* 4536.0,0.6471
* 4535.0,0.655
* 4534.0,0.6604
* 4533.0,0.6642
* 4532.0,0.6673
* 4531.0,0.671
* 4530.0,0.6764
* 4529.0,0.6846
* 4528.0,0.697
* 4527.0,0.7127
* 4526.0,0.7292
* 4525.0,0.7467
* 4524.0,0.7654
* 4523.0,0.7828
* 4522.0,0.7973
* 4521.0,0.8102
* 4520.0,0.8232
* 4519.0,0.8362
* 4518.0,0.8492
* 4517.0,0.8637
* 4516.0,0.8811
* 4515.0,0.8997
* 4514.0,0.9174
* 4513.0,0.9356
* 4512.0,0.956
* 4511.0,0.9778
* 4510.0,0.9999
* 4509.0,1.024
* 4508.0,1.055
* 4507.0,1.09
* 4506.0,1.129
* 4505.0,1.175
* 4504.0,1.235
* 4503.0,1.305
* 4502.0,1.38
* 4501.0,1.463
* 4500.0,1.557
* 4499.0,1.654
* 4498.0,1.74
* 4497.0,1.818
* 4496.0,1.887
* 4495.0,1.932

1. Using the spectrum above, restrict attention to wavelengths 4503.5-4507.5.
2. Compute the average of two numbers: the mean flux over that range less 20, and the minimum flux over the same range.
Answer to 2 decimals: -8.88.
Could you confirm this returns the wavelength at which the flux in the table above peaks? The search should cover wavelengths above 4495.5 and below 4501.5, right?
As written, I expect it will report 4496.0 Angstrom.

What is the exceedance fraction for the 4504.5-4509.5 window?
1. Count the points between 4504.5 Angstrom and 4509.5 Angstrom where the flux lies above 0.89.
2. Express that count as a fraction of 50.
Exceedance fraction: 0.10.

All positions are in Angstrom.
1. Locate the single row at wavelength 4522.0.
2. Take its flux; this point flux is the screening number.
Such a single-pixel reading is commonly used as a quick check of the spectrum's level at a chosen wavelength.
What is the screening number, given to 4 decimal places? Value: 0.7973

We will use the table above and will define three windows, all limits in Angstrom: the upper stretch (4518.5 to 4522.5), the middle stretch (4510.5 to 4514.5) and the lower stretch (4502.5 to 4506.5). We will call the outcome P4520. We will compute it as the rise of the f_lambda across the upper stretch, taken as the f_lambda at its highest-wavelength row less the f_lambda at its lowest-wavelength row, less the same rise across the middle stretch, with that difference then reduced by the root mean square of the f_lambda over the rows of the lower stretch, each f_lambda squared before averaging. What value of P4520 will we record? -1.19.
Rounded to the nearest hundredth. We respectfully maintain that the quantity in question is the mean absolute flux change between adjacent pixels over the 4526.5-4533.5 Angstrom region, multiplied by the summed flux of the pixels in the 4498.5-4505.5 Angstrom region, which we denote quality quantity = 0.08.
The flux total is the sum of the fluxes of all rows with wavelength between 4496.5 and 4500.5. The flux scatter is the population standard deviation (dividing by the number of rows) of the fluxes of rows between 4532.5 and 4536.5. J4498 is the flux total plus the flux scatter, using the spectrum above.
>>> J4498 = 6.8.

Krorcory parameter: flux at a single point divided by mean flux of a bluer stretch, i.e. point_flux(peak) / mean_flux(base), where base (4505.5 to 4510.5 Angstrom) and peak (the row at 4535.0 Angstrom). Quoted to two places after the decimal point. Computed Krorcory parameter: 0.62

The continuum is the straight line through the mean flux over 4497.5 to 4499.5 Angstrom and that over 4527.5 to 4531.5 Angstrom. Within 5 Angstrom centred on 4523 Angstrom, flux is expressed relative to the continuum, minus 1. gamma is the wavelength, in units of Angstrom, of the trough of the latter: 4521.0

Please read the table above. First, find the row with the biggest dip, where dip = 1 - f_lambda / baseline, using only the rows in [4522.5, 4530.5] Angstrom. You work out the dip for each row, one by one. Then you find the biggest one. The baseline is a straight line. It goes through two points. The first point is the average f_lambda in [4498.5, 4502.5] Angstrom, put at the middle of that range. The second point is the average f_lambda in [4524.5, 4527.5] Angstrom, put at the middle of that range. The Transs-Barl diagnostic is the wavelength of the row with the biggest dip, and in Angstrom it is 4523.0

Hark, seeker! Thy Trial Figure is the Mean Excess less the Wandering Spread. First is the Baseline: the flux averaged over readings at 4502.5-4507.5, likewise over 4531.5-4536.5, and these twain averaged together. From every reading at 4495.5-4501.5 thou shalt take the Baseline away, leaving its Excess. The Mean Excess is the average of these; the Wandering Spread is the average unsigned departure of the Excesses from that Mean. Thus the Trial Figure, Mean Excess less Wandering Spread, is 0.64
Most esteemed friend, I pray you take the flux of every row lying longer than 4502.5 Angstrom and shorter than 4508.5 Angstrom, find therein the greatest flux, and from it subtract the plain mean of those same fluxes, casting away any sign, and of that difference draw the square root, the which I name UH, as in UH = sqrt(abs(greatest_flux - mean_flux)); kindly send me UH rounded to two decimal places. 0.37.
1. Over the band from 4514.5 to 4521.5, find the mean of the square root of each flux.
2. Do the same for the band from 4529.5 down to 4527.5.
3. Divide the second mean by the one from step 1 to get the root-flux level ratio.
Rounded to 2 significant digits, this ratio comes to 0.90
